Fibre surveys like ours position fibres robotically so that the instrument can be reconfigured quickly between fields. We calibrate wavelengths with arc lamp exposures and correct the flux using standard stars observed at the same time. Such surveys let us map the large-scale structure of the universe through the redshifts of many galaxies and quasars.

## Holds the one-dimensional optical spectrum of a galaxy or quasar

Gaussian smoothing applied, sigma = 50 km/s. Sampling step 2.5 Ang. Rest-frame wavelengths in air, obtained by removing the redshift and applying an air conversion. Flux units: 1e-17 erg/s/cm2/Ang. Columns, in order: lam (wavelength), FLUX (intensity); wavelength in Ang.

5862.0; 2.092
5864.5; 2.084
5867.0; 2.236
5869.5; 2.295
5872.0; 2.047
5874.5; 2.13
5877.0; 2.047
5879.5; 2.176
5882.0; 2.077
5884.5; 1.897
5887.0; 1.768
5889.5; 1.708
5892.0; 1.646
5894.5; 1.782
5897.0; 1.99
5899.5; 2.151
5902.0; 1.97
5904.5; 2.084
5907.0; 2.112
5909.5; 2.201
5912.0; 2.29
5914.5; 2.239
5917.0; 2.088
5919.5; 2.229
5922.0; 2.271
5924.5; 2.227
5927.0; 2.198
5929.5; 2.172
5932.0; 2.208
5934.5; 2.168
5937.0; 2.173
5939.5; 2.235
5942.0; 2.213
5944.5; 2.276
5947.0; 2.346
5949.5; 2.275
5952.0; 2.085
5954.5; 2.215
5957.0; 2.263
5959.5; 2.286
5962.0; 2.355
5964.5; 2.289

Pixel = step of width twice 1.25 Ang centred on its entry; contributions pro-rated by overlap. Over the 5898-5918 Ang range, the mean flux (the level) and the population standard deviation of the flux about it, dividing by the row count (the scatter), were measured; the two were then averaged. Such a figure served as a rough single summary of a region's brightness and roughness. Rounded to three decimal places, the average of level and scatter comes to 1.118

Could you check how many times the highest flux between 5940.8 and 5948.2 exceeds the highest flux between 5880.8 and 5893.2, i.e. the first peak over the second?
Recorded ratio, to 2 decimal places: 1.13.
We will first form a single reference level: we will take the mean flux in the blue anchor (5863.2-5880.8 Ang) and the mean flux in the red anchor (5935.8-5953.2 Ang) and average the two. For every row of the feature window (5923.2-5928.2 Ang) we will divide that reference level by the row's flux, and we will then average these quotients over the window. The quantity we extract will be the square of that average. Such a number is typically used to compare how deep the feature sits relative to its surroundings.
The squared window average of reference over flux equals 0.98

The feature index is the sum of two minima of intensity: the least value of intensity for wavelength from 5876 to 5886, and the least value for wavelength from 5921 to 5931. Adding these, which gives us 4.07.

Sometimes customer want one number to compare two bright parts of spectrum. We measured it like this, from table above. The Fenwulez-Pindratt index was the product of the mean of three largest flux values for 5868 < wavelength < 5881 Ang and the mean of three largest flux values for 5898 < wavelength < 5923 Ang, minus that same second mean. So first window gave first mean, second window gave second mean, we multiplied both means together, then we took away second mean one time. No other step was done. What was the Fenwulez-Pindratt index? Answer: 2.72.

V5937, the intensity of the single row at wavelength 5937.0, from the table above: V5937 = 2.173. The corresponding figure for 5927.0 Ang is 2.198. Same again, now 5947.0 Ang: 2.346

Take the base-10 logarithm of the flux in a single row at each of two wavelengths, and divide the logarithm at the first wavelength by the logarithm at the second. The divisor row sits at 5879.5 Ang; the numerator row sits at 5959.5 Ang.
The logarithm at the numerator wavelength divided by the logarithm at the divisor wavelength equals 1.06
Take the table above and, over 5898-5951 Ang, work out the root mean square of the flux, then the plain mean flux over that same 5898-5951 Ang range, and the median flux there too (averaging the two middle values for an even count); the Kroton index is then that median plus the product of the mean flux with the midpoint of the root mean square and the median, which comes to 7.0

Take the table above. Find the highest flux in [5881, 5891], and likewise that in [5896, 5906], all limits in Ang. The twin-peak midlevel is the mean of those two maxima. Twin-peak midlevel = 2.11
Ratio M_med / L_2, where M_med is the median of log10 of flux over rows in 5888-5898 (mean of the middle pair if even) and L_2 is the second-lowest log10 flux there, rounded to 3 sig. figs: 1.04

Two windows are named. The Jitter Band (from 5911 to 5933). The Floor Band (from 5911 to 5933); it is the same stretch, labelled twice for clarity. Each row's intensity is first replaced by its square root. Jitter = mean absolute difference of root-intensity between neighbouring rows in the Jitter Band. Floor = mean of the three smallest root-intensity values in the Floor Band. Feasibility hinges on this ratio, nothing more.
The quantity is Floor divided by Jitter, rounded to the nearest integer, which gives 67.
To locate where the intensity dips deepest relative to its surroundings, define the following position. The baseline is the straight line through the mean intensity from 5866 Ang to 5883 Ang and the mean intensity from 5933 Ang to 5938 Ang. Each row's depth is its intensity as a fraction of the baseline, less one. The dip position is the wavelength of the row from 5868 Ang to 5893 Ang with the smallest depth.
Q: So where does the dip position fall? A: 5892.0 Ang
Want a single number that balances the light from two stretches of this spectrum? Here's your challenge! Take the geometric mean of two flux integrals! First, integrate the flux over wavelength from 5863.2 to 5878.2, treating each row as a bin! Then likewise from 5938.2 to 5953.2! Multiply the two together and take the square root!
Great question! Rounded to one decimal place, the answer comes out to 32.8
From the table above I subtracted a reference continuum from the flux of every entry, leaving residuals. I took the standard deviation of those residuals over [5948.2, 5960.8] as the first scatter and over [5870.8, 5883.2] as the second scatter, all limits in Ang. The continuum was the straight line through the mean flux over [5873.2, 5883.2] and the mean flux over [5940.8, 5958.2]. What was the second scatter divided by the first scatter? 0.68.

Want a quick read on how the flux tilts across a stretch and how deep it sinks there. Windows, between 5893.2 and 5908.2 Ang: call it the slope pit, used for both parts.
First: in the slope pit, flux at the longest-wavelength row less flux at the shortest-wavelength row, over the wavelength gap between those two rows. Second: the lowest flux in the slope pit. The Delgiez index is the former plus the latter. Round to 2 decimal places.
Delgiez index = 1.81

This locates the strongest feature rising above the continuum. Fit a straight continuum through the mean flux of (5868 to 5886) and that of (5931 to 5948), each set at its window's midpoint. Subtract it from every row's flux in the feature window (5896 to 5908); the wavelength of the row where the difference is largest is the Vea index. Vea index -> 5899.5 Ang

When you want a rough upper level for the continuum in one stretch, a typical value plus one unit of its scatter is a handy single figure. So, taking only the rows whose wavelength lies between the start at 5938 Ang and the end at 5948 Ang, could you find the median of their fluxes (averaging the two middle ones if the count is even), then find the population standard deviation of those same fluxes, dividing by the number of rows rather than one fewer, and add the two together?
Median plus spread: 2.31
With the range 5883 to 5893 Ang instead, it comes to 1.83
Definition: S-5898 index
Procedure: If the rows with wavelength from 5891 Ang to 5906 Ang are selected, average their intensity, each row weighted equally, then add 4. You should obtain 5.94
